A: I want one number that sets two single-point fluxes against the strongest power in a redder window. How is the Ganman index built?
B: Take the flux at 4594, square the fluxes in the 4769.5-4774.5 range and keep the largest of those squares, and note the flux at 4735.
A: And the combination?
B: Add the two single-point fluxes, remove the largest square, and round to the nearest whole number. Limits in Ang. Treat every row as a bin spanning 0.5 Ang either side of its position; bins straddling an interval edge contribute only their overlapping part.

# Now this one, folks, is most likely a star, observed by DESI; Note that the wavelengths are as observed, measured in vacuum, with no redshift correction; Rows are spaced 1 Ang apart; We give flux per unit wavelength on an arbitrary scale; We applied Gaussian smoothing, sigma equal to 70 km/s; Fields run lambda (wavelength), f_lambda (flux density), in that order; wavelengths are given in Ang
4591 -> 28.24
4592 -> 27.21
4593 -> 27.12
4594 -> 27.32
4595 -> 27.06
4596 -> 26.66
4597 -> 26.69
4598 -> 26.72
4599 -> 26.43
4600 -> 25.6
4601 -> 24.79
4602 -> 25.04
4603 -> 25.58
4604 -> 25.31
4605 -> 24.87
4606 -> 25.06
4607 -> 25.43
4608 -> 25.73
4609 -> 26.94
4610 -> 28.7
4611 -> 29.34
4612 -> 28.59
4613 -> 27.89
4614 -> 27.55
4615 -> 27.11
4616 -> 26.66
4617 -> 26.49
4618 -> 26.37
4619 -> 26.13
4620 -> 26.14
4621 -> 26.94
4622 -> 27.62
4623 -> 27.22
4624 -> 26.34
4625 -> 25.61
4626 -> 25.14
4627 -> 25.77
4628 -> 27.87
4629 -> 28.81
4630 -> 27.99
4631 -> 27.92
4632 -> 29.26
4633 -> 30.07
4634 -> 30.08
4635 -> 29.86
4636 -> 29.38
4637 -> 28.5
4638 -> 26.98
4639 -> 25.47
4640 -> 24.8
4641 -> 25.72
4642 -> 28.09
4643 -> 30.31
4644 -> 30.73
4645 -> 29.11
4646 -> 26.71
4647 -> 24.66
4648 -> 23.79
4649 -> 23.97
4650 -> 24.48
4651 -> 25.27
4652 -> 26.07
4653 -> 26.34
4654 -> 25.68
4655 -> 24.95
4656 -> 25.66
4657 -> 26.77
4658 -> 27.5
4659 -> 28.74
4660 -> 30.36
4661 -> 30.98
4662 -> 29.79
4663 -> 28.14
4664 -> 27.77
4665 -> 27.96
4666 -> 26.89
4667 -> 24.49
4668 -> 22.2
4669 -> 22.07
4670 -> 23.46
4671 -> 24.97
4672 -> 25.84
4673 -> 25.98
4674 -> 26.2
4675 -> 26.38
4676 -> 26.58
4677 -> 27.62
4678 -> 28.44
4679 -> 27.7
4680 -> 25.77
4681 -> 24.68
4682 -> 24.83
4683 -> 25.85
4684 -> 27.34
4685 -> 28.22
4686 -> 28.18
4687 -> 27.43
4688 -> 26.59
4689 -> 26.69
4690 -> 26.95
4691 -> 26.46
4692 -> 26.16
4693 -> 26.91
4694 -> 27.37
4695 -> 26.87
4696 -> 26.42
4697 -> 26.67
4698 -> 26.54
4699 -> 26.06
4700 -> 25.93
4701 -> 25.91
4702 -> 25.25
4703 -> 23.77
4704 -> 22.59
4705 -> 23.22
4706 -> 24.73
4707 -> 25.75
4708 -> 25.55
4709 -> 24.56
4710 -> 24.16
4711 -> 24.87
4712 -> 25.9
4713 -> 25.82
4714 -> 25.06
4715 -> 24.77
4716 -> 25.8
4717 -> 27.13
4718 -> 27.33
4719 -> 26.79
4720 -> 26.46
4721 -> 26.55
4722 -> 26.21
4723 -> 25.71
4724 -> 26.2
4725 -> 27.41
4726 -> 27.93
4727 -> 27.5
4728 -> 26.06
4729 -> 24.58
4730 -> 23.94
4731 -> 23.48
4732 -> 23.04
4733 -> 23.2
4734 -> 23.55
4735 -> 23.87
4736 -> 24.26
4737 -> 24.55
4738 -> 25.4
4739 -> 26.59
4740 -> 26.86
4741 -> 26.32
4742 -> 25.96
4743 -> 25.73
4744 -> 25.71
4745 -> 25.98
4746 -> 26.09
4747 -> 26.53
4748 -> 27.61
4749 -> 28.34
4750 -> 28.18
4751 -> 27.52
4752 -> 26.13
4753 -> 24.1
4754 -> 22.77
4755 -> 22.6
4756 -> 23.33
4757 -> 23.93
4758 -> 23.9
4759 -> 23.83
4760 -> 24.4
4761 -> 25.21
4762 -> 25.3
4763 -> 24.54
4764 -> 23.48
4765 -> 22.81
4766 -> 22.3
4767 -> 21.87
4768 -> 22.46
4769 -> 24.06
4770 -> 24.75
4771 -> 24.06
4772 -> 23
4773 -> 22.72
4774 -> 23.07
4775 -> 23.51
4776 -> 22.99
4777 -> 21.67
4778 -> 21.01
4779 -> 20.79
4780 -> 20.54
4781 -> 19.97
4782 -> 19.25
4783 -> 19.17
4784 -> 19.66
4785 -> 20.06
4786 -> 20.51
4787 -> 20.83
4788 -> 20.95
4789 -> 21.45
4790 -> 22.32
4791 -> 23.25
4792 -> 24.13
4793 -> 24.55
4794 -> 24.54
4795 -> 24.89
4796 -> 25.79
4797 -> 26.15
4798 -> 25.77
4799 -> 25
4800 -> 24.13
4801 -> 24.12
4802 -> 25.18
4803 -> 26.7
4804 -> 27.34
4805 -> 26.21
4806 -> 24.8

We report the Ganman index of -561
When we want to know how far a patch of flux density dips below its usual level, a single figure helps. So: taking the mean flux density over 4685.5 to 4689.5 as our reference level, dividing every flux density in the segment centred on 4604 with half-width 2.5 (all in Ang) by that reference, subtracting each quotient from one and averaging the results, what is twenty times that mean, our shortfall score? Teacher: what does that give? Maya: 1.5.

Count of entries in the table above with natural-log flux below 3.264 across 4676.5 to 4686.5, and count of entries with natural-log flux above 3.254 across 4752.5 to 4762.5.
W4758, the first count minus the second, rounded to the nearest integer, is 4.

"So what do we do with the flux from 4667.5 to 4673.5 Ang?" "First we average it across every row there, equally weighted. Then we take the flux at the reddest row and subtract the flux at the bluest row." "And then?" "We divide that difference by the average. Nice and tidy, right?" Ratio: 0.16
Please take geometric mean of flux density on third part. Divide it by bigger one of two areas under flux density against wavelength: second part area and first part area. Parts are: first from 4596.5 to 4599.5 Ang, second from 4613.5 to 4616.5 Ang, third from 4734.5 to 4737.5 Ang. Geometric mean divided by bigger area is 0.298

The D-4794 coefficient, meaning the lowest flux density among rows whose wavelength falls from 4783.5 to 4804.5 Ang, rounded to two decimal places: 19.66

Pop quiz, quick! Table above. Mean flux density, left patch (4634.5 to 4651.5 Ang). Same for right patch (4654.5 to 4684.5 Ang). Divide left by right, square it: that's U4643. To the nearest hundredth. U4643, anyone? 1.03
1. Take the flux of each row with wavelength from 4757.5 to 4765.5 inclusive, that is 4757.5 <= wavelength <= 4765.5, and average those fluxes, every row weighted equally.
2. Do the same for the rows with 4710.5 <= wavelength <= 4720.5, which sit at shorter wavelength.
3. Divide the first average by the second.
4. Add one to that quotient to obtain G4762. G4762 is 1.93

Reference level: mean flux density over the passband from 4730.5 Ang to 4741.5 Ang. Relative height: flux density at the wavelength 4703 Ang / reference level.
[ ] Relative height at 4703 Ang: 0.96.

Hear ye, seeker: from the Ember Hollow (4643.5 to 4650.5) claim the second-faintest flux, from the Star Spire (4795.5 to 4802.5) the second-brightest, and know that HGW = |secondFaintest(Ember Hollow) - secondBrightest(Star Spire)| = 1.8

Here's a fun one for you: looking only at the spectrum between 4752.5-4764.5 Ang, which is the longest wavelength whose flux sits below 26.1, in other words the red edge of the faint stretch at 4764 Ang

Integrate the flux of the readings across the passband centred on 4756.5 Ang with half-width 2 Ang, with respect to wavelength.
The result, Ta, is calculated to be 94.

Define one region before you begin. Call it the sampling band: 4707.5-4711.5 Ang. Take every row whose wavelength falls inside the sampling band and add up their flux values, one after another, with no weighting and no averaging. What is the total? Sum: 99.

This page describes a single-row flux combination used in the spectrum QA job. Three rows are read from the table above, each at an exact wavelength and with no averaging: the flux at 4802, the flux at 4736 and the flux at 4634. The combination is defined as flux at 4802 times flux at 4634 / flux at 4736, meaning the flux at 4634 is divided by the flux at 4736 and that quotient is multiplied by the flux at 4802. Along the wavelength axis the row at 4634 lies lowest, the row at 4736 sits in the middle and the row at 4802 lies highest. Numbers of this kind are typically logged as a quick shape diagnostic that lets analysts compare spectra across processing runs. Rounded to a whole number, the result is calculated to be 31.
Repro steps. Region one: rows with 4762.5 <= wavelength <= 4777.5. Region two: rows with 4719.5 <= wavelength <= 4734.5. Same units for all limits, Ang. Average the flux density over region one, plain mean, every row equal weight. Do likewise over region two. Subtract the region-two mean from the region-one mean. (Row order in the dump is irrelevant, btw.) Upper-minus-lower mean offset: -2.3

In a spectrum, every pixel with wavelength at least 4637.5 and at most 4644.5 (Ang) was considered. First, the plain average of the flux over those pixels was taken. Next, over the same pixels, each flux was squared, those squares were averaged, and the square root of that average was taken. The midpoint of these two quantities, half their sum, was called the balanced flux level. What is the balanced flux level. 27.5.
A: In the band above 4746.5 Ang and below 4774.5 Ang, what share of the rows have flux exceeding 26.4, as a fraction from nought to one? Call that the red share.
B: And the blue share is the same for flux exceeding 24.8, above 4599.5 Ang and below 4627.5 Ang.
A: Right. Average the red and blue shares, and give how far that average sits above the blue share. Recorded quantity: -0.39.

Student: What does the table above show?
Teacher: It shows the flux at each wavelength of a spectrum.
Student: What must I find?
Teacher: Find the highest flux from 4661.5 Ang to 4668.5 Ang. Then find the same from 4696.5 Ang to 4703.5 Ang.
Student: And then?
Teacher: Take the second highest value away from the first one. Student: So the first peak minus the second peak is 3.1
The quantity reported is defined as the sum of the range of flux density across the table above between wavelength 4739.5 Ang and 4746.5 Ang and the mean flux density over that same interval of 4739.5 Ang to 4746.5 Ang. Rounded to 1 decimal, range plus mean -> 27.2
